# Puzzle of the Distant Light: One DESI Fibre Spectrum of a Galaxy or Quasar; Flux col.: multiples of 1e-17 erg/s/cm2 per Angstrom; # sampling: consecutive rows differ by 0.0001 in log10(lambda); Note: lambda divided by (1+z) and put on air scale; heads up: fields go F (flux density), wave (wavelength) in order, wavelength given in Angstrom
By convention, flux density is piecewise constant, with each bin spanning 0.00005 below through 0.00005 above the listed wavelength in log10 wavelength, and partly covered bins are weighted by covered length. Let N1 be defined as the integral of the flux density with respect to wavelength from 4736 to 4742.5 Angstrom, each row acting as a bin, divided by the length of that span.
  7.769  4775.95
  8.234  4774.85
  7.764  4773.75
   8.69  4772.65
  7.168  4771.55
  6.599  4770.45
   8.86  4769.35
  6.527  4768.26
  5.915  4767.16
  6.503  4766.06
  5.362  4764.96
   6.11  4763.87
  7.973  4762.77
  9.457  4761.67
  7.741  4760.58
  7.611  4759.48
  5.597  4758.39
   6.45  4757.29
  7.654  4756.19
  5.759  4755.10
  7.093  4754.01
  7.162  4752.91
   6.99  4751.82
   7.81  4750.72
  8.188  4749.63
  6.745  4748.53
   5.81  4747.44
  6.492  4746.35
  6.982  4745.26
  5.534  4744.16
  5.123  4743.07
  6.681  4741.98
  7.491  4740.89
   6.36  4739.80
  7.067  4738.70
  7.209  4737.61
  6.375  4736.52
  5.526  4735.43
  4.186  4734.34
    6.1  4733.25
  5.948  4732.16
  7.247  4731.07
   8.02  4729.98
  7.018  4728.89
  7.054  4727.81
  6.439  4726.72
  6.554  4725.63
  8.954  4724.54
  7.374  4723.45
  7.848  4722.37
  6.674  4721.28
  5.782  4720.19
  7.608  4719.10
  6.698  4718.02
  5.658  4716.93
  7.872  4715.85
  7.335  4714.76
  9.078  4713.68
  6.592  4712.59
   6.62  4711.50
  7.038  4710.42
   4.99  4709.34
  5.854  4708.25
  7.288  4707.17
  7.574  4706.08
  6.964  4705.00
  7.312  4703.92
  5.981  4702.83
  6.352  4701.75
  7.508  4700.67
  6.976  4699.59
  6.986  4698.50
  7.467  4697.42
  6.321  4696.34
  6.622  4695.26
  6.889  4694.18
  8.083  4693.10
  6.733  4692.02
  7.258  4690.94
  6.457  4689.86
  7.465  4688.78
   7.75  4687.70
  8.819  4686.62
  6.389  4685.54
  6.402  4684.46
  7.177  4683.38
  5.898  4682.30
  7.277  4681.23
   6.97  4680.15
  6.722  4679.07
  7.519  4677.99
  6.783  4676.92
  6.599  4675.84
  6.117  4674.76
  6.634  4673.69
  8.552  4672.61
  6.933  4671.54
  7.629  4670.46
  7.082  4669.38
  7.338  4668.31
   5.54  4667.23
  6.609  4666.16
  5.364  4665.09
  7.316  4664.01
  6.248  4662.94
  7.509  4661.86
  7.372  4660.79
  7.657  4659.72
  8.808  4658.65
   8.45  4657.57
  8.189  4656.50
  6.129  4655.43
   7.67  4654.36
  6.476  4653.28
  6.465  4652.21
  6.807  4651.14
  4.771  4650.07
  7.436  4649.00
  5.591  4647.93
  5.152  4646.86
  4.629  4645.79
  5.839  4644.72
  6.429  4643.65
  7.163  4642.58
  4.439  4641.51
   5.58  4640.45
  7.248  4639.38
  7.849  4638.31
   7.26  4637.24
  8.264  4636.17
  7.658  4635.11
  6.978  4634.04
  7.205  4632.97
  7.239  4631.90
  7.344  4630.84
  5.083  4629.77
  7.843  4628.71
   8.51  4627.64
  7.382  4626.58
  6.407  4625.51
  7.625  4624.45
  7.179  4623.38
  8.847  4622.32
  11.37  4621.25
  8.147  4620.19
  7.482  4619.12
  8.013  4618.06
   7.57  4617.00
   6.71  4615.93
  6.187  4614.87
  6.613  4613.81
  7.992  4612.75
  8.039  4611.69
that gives 6.9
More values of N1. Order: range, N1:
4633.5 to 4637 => 7.6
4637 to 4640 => 7.4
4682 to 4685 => 6.5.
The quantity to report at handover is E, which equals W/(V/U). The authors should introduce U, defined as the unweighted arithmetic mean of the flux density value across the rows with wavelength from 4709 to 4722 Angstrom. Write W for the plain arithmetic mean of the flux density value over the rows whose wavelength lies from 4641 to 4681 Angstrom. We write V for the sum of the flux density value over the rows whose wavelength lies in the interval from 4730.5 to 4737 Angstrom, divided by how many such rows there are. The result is 7.8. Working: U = 6.83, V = 5.9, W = 6.7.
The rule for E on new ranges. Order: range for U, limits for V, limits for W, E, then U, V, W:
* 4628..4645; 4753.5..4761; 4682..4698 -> 7.0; 6.84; 6.8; 7.0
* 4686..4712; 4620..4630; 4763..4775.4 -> 6.3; 6.97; 7.8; 7.1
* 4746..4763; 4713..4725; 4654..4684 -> 6.9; 7.16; 7.4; 7.1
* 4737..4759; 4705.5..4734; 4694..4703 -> 6.5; 6.71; 7.0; 6.8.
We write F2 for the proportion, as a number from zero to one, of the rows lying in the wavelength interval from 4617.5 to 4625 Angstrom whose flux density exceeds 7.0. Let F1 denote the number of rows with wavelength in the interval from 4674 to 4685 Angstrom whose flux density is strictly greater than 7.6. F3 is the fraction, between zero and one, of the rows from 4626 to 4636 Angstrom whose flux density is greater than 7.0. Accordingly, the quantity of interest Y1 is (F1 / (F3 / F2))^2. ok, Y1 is 0.0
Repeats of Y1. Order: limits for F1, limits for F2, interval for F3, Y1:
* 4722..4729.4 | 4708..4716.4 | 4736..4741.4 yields 2.8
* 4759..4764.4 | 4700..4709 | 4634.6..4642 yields 7.8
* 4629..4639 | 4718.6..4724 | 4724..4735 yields 13.0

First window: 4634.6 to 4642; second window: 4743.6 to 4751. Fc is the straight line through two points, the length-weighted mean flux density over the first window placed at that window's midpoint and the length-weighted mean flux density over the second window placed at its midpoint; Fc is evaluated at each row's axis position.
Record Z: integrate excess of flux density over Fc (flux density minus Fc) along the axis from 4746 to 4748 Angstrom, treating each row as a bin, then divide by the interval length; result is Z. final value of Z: -0.64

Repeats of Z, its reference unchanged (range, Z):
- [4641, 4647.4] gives -1.30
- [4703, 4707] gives 0.34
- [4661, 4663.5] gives 0.06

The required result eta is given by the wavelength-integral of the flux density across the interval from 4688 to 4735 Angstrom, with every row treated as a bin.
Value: 324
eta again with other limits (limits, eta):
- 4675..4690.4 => 108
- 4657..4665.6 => 63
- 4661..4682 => 144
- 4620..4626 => 50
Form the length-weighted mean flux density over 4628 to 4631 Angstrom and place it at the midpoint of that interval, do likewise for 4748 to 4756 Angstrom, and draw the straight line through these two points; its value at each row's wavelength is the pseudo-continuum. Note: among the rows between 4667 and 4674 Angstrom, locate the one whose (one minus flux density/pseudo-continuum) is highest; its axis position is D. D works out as 4667.23 Angstrom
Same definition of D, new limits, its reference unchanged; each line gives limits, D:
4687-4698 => 4696.34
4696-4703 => 4702.83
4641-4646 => 4641.51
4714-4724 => 4716.93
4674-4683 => 4682.30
